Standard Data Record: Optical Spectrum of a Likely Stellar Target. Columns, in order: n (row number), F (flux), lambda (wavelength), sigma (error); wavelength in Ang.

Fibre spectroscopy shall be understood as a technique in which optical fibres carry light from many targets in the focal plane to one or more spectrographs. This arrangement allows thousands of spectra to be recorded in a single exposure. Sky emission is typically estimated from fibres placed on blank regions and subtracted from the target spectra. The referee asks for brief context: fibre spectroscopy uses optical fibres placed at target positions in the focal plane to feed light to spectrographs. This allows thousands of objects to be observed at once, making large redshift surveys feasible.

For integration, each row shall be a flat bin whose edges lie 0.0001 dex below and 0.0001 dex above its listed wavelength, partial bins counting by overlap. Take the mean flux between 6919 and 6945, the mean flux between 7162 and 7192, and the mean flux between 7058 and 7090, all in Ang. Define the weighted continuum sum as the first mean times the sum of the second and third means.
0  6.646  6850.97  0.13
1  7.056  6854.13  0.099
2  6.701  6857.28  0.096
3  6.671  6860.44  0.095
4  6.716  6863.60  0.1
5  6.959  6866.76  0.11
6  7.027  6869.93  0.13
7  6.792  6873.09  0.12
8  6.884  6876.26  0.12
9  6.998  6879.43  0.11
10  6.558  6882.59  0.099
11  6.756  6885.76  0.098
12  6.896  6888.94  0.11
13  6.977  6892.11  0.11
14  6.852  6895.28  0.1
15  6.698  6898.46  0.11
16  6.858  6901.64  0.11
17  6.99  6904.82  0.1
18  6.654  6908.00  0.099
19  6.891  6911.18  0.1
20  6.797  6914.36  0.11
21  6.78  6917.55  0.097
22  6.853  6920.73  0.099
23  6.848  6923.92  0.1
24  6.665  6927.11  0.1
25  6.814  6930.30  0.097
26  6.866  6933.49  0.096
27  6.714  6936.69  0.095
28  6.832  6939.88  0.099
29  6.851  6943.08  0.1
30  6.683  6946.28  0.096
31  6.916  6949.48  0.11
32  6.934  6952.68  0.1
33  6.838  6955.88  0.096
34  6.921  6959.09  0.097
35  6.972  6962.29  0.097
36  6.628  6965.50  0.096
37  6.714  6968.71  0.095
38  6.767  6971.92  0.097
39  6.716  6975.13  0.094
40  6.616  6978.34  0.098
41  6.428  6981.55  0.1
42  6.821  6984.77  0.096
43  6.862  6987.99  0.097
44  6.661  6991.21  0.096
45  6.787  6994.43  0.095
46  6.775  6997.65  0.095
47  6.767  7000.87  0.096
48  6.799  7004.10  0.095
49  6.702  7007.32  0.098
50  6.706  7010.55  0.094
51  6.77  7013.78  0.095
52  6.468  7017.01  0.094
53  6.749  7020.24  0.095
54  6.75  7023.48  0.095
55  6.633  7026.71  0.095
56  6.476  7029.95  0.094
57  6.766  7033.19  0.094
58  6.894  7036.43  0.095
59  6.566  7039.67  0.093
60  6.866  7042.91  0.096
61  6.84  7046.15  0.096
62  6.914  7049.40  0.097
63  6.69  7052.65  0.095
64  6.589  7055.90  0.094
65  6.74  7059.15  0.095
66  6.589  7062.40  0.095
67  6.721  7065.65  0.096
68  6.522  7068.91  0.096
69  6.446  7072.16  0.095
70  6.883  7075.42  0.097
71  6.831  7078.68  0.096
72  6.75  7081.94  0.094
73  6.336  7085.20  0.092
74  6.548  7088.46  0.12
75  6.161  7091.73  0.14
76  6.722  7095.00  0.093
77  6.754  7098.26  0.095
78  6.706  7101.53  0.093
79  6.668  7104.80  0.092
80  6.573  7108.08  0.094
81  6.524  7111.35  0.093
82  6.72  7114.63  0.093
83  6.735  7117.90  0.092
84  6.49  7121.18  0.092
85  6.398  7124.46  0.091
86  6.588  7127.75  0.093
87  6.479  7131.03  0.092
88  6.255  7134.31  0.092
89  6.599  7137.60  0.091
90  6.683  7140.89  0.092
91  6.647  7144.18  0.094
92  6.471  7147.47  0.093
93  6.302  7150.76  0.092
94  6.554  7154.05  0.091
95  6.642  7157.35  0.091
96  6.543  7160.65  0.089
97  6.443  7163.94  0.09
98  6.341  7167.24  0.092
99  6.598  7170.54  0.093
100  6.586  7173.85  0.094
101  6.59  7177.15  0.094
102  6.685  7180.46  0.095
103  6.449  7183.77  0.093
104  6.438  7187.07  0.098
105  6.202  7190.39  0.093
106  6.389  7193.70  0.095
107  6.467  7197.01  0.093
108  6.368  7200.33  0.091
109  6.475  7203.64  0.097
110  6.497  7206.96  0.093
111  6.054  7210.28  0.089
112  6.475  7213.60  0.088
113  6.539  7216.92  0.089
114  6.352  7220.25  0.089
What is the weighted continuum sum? 89.3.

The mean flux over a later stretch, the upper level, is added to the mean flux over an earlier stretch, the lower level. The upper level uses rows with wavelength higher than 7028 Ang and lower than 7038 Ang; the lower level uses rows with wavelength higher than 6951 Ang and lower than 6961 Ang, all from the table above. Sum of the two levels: 13.6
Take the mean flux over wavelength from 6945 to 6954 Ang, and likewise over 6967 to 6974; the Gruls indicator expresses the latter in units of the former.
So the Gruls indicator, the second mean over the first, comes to 0.98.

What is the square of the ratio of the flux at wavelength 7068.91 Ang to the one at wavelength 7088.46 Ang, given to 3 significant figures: 0.992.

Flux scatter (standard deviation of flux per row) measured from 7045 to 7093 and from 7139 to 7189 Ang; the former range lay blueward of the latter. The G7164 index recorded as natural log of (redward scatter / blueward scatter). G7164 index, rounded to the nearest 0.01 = -0.57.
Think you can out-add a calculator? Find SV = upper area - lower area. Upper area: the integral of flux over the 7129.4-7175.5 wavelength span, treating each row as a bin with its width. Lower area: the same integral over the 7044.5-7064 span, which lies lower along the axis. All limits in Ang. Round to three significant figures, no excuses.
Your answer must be 169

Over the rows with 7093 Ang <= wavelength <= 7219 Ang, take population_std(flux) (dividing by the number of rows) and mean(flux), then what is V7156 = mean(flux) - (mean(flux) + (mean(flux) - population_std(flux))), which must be -6.36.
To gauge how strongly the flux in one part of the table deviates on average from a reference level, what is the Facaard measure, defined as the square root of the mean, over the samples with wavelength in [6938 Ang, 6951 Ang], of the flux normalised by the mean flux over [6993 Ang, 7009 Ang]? 1.00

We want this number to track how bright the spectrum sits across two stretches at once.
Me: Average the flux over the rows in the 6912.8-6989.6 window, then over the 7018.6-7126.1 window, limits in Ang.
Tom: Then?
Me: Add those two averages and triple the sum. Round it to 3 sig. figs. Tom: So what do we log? 40.3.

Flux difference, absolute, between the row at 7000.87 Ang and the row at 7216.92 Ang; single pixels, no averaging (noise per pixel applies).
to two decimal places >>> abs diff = 0.23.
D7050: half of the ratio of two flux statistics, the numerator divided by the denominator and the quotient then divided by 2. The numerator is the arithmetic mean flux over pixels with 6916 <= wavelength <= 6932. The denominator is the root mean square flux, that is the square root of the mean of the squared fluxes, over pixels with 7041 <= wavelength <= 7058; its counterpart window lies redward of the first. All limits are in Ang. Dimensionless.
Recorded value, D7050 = 0.501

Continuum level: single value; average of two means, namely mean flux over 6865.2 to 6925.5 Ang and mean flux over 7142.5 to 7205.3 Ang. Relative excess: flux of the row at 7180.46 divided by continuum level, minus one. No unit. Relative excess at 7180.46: 0.00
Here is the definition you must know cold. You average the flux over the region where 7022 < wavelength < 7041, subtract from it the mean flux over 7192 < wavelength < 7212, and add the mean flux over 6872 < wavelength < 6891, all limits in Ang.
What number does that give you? 7.12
